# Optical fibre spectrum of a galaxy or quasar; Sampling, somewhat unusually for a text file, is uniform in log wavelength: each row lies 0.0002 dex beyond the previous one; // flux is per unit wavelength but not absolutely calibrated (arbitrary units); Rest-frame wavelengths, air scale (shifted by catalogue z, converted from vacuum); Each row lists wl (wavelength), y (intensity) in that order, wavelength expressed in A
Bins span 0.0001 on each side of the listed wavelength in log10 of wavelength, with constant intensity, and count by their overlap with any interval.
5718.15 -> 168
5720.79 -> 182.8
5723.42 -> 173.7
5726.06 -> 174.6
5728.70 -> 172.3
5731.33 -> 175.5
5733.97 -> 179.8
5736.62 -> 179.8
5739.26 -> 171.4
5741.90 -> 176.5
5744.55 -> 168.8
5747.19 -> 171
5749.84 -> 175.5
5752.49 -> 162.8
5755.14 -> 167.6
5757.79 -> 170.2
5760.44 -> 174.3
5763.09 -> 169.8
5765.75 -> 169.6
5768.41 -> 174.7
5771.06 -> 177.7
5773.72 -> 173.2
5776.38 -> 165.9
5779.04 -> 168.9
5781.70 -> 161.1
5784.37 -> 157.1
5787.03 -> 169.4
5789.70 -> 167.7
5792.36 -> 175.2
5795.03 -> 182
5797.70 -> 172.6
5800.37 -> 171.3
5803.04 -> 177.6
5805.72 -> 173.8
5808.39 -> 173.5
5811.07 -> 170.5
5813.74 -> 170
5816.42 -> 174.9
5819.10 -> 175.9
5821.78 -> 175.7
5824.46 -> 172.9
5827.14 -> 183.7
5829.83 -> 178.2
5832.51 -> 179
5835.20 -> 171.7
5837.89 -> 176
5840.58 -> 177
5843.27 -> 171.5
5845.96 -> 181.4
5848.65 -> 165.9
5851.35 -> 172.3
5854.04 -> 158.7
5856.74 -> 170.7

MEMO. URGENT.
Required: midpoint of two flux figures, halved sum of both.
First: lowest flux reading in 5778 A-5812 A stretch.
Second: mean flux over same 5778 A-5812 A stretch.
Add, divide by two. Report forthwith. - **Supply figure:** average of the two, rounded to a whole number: 164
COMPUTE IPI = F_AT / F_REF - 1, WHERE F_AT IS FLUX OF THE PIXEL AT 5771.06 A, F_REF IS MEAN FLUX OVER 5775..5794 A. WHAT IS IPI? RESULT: 0.07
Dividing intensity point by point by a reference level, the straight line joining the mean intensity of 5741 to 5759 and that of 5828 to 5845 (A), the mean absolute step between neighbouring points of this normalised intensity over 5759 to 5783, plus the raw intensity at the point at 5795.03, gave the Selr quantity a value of 182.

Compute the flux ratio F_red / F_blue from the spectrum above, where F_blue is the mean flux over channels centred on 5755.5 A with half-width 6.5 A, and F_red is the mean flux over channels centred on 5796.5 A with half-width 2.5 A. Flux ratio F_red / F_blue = 1.04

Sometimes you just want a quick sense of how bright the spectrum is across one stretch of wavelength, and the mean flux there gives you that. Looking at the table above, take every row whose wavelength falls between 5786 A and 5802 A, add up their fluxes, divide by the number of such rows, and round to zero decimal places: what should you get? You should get 173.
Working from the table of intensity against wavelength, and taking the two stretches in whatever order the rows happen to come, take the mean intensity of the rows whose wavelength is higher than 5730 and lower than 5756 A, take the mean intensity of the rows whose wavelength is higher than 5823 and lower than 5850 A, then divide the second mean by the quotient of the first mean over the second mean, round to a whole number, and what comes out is 179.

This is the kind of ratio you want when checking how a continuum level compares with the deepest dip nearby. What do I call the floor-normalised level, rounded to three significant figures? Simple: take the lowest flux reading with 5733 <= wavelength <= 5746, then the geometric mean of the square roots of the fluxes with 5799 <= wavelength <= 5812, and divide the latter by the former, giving 0.0780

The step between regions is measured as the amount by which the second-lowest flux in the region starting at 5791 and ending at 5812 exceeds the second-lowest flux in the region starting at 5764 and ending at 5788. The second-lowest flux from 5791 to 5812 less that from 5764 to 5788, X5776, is 10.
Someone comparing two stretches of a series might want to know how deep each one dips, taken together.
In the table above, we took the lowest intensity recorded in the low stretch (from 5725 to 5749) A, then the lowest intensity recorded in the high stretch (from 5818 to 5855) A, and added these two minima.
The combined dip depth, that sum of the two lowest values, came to 327.5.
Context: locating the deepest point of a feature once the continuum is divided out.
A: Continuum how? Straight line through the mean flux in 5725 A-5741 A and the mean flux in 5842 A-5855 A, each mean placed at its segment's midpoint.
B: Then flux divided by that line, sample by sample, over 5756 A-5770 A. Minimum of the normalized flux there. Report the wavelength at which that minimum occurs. 5765.75 A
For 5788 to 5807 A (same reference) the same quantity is 5789.70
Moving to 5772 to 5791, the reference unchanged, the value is 5784.37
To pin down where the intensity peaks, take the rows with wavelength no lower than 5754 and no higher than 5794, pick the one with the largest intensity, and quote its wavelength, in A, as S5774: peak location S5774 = 5771.06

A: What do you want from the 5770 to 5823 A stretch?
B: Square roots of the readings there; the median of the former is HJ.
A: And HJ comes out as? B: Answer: 13.15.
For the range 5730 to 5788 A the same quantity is 13.06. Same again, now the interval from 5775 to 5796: 12.97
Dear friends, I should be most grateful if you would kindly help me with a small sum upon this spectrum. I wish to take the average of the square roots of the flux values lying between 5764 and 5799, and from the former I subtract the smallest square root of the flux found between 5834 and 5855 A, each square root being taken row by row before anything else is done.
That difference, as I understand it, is 0.45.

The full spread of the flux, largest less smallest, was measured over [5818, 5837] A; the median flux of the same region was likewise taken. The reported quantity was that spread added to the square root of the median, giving 25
